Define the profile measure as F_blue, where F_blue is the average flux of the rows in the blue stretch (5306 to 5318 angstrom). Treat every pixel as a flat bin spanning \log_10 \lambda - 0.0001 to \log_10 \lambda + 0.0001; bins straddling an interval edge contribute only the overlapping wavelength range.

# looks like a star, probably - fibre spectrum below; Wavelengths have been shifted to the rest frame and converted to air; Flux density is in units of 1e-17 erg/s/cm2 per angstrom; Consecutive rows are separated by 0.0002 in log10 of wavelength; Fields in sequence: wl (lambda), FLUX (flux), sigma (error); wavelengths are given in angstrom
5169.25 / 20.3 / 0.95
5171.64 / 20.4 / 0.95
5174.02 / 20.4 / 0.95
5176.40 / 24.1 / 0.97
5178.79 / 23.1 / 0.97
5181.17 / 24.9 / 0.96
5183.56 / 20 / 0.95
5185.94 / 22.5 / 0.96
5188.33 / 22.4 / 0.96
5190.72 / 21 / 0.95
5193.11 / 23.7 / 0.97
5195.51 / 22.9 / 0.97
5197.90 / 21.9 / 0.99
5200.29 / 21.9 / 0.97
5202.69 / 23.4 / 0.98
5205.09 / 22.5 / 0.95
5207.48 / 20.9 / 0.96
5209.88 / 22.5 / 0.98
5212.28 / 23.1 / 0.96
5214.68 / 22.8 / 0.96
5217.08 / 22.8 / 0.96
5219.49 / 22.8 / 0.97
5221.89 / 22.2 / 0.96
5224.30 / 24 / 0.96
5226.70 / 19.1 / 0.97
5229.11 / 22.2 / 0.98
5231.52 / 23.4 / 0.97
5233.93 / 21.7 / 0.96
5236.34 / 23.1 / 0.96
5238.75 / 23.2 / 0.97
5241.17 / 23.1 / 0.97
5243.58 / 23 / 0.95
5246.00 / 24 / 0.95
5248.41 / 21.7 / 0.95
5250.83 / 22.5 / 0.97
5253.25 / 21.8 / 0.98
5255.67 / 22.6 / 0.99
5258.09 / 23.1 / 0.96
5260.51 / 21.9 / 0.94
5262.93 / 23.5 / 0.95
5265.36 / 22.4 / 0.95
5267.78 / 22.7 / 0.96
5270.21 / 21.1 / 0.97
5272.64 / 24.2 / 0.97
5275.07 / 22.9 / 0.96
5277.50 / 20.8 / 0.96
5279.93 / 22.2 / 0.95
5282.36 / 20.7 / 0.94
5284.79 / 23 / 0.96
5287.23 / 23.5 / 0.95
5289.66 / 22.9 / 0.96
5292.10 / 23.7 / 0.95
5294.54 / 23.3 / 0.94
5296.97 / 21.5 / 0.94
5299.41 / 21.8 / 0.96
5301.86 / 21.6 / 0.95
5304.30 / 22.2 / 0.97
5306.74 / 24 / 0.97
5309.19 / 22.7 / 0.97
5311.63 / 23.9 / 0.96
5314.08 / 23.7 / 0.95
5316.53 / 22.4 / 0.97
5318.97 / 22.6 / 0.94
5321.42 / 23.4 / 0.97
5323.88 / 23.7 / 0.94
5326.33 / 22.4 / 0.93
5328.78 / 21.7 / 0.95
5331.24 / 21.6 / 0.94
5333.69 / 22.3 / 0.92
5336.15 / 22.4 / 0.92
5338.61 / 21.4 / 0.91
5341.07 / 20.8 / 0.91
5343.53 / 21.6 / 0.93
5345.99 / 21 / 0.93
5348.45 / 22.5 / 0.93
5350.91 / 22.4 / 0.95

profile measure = 23.3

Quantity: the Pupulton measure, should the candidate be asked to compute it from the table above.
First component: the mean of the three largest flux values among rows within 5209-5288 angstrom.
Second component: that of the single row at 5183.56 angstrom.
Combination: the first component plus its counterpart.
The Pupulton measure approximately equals 44.1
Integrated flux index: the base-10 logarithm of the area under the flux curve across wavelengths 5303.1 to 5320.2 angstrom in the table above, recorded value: 2.60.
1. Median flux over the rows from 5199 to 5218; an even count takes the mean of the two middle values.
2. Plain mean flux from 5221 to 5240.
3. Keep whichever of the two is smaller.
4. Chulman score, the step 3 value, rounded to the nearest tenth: 22.4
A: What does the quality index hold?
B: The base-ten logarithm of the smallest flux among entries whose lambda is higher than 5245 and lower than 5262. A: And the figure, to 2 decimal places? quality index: 1.34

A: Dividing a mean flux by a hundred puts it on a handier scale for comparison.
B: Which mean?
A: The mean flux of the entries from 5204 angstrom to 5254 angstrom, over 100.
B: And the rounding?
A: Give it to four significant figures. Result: 0.2250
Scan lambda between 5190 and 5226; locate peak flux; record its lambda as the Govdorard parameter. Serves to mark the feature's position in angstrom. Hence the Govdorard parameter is 5224.30 angstrom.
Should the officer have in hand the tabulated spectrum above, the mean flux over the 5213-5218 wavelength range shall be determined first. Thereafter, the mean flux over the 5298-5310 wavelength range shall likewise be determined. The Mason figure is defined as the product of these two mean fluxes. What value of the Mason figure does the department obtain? 512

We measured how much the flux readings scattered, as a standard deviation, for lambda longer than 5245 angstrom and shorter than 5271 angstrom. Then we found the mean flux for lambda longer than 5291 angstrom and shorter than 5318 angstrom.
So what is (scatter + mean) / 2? 11.8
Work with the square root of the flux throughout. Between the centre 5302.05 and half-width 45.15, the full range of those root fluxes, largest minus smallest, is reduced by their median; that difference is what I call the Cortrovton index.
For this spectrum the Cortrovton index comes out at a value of -4.36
